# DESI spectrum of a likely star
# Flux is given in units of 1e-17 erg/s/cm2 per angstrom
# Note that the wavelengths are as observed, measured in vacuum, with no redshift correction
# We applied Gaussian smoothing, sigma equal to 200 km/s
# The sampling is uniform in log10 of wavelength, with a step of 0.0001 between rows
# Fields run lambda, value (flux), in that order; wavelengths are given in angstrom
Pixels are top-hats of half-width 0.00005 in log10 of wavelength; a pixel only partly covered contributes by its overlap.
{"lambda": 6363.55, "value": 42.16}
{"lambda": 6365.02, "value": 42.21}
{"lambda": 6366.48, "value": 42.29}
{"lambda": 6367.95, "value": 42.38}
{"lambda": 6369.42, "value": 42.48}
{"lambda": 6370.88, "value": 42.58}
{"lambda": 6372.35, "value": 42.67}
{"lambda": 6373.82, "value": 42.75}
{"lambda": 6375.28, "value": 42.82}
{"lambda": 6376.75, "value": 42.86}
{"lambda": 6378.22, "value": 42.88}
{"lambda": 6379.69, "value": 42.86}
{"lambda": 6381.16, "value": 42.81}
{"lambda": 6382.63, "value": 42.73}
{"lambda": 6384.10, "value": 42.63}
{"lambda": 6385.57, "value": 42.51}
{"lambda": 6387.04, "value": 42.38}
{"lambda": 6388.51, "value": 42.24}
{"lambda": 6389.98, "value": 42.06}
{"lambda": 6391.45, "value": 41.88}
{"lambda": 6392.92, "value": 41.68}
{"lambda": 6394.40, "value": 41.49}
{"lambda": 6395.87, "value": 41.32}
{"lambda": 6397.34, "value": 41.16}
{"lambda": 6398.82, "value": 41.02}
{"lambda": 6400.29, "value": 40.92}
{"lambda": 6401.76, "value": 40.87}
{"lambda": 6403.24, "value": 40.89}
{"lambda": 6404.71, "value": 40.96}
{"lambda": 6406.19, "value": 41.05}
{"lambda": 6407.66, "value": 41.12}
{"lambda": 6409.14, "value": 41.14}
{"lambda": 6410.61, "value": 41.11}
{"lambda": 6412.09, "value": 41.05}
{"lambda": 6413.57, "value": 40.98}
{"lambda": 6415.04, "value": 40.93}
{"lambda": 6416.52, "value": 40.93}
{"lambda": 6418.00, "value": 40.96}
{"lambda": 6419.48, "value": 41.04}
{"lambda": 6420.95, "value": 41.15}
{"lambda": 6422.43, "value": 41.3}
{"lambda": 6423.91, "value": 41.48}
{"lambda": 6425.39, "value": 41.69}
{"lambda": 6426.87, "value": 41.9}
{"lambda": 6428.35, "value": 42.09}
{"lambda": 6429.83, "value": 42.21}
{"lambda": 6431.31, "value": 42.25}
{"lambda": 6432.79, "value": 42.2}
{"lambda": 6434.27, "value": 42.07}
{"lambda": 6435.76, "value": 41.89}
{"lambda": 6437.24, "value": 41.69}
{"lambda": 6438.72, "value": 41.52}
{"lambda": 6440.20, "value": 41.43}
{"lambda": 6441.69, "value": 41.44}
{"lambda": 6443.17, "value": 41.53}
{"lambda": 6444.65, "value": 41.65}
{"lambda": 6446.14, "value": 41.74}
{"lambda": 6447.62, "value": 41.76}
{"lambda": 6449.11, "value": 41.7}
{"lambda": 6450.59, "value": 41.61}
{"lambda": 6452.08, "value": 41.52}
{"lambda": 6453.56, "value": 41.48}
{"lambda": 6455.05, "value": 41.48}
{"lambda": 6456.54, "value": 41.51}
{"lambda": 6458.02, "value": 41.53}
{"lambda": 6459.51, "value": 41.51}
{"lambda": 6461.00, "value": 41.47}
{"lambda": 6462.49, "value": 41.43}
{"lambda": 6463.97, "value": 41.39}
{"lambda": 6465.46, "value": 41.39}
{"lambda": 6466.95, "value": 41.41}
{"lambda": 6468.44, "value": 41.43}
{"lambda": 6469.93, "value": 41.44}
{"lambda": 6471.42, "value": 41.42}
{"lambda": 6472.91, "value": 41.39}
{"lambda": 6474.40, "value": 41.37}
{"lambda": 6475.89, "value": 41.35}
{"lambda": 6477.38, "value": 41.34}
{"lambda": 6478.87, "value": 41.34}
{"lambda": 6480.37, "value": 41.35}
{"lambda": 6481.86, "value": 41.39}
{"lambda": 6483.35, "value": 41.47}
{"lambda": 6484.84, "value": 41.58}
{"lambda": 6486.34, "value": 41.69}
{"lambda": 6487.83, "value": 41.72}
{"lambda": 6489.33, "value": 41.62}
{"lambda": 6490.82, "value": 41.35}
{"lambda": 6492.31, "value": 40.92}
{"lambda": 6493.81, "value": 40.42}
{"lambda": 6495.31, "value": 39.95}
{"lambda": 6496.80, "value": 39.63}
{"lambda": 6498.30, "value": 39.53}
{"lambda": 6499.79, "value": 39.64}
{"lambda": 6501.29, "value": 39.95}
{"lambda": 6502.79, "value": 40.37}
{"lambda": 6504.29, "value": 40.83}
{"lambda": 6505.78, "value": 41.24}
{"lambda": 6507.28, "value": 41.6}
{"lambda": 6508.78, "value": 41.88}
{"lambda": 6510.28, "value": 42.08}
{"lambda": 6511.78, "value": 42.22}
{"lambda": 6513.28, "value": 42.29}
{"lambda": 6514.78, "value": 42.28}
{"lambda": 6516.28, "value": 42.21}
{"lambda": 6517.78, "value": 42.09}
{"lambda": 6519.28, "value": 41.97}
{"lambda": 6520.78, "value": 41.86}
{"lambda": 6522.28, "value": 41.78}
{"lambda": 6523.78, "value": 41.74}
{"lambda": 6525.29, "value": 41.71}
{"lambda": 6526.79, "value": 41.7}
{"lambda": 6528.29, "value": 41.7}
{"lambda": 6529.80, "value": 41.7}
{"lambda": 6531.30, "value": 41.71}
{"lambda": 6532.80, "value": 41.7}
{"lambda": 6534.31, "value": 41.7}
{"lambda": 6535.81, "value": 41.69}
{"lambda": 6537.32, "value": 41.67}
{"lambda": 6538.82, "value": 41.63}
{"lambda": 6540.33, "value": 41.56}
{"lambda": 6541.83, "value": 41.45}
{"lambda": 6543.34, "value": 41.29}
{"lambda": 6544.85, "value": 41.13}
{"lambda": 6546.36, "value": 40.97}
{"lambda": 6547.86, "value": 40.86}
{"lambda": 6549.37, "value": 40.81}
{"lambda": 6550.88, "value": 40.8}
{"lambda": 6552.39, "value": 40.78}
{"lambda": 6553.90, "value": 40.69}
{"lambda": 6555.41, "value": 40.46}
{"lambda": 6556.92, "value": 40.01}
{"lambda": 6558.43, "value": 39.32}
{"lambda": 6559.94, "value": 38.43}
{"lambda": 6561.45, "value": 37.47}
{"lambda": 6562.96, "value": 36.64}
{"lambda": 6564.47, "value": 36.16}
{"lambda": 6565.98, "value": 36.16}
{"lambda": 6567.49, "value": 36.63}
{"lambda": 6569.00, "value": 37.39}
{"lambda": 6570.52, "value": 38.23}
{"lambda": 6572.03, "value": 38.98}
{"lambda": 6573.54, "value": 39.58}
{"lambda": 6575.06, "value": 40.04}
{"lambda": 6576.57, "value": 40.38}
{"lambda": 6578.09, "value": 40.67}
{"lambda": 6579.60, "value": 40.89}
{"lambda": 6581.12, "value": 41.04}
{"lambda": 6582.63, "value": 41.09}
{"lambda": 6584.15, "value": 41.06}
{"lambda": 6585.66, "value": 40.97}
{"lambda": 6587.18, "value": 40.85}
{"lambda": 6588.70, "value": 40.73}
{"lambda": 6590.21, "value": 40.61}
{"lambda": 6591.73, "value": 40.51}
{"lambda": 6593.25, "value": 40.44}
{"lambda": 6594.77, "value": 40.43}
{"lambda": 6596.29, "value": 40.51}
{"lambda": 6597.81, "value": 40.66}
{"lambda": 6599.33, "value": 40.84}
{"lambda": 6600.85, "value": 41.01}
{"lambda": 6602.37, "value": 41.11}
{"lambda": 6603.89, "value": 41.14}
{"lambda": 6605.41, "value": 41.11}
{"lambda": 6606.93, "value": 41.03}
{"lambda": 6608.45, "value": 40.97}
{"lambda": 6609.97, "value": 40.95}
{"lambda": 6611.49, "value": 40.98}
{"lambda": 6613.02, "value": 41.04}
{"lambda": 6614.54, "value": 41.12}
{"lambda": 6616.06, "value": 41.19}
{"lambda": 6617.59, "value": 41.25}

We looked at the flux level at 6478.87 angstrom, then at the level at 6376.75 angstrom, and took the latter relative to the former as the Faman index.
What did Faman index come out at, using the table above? 1.04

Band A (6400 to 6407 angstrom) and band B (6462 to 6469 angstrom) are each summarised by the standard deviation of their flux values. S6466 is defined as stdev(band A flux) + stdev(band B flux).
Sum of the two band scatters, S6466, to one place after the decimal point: 0.1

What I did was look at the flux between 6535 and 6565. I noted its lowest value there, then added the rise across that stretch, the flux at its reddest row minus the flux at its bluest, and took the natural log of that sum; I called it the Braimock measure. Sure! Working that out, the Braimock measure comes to 3.42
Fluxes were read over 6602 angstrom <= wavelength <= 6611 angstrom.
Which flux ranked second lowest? 40.97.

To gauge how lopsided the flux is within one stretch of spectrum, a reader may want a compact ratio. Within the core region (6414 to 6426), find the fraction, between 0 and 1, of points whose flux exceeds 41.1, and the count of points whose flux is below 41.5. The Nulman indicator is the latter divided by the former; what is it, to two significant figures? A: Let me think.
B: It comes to 14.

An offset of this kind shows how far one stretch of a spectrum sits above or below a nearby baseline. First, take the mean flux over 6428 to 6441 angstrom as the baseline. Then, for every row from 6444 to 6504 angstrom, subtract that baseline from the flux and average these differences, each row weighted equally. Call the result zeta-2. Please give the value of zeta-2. -0.7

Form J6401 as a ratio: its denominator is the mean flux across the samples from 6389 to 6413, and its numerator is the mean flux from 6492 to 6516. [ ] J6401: 0.99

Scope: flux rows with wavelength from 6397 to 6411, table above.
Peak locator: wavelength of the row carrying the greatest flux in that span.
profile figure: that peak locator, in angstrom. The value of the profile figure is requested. 6397.34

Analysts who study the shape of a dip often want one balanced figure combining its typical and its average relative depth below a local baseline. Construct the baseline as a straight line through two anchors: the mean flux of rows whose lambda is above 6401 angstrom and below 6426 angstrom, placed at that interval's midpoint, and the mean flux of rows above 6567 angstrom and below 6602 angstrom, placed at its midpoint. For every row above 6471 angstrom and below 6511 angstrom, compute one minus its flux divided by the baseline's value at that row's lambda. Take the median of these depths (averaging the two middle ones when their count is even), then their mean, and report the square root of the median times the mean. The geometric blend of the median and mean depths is 0.012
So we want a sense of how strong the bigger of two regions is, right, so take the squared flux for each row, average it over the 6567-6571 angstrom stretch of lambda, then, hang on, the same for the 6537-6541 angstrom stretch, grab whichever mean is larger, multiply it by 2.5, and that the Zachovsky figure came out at 4331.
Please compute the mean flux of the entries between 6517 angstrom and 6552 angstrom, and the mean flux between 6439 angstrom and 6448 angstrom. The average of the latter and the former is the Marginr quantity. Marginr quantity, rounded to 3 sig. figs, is 41.6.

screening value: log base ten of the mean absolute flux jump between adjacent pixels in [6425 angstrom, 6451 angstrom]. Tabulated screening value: -1.0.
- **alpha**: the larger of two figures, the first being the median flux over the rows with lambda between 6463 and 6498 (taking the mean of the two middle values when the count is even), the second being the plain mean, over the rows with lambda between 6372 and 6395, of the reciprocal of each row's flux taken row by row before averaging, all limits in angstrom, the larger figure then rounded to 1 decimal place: 41.4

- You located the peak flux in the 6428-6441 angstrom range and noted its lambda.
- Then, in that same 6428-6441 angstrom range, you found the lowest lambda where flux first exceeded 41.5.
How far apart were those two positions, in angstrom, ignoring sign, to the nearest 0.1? 3.0 angstrom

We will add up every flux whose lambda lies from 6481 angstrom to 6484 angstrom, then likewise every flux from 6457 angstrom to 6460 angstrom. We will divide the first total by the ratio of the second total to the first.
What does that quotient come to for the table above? 82.7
